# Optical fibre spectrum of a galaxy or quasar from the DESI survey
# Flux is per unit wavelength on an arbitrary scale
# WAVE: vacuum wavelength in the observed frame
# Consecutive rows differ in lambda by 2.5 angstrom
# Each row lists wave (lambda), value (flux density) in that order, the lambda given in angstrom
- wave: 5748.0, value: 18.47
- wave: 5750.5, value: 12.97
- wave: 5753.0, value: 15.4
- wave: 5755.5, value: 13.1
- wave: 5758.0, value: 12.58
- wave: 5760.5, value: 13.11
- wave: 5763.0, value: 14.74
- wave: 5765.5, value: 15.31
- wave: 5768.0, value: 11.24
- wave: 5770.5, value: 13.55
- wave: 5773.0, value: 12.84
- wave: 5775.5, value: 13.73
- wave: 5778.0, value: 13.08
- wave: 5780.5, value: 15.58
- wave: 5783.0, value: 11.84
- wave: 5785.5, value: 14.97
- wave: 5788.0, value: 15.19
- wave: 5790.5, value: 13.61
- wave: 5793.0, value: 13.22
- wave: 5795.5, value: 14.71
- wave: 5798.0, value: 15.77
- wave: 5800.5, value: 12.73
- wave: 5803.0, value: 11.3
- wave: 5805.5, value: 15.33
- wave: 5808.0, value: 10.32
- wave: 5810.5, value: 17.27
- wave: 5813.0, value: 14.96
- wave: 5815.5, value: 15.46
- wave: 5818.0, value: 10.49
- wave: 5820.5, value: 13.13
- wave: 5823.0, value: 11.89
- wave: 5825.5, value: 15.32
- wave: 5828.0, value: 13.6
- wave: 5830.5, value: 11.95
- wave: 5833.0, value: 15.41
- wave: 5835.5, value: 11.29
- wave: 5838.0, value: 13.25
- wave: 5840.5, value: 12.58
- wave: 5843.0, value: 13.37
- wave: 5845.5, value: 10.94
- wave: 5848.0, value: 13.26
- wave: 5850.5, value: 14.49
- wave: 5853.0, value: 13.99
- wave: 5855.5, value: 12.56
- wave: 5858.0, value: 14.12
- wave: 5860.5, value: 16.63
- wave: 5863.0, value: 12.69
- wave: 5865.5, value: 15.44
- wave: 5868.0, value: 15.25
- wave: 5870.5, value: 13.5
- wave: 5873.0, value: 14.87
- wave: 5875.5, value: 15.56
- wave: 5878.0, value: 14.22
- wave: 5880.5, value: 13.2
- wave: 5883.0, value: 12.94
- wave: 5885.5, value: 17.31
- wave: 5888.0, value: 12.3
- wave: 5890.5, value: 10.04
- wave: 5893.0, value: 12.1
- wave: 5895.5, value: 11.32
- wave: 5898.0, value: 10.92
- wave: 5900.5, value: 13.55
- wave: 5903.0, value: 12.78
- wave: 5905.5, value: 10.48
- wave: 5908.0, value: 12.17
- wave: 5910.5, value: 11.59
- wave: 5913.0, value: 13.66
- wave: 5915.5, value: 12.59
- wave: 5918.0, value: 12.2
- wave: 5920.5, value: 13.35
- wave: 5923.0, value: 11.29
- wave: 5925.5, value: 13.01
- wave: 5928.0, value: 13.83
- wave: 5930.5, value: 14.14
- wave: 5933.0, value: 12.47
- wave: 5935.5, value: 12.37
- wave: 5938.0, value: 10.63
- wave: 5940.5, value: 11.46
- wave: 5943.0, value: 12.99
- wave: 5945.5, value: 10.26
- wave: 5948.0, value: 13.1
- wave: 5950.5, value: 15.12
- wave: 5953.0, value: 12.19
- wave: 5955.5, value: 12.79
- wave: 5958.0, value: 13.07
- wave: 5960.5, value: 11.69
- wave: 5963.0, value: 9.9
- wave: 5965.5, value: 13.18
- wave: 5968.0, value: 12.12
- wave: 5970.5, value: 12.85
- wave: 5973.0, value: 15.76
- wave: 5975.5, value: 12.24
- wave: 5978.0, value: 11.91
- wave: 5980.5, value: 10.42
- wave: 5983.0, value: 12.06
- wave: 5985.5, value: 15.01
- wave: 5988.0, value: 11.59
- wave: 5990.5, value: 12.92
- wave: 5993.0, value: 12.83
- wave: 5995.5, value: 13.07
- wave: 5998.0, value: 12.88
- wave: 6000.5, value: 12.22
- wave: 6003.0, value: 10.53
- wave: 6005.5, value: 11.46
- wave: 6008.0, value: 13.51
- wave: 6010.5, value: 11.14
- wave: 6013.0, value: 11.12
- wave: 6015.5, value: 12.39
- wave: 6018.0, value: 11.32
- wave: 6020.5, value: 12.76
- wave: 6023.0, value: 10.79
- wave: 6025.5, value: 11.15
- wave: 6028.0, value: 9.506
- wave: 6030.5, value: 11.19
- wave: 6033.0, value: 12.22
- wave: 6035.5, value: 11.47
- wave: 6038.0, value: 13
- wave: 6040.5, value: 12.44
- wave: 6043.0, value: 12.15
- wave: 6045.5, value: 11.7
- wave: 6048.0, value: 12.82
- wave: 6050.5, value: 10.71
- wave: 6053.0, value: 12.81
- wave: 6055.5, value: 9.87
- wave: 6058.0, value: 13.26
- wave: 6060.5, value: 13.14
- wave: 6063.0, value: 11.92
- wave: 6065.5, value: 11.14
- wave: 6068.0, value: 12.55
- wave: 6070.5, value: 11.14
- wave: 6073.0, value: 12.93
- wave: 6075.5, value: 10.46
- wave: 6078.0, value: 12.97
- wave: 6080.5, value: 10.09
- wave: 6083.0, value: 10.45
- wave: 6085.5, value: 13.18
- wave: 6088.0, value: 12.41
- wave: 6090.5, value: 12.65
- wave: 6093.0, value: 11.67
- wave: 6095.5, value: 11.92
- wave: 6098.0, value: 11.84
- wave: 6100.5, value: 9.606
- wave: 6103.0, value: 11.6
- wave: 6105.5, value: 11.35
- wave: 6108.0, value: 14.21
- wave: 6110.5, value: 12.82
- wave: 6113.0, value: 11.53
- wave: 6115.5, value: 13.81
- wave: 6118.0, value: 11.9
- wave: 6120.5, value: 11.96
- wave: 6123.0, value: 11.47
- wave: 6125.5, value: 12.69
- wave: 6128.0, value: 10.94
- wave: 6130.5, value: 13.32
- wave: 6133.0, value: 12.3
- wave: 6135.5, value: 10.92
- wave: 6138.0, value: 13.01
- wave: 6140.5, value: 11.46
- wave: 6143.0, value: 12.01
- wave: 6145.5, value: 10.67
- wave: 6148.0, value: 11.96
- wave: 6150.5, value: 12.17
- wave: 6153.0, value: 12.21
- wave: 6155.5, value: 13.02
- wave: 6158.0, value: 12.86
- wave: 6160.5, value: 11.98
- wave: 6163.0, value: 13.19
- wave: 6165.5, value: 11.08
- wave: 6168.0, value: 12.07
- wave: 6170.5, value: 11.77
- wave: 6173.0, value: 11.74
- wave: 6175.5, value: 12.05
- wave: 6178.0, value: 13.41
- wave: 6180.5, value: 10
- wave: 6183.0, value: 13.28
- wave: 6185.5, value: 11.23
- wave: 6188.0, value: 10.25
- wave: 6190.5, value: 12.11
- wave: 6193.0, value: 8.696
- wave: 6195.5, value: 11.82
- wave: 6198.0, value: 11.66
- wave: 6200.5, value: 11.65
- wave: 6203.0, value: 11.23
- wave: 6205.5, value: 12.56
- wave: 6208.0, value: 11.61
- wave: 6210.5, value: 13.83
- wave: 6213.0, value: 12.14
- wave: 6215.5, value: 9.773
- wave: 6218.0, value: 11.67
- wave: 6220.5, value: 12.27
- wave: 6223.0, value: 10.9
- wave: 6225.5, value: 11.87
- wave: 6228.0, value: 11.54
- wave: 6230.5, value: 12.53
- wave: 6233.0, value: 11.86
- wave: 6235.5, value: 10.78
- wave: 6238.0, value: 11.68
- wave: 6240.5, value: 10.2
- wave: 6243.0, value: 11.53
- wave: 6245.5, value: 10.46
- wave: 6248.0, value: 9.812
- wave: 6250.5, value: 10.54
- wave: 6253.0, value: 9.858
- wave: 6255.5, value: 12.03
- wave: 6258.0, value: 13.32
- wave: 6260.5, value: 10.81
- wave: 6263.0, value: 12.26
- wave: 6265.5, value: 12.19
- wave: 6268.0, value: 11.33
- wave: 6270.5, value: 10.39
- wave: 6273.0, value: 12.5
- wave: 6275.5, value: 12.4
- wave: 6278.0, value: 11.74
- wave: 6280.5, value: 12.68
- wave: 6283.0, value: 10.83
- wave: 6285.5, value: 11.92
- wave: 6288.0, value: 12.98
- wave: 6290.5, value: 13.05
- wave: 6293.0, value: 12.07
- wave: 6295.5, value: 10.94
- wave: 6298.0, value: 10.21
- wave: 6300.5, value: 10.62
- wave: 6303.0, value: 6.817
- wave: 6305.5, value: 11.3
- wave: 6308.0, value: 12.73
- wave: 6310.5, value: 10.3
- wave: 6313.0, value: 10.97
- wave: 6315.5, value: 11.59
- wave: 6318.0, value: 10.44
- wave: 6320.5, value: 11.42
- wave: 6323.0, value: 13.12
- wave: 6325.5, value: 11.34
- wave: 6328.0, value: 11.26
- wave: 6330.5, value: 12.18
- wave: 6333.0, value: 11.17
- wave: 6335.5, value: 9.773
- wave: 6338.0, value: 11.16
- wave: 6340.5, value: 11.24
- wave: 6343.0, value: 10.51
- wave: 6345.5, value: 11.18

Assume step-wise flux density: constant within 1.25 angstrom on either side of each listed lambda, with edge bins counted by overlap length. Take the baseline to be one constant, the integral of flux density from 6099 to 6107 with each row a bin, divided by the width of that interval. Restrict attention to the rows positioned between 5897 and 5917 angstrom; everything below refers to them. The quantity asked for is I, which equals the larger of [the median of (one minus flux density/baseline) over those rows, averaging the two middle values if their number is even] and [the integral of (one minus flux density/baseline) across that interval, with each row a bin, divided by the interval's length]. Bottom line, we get -0.11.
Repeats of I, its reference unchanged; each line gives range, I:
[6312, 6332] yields -0.04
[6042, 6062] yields -0.10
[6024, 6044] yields -0.06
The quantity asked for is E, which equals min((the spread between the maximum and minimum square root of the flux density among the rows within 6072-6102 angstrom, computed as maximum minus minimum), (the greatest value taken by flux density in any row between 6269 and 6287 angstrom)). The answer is 0.5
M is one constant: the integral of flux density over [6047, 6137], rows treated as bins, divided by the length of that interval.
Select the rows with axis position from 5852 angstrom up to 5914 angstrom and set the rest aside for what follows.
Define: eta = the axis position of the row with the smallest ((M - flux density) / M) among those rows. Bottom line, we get 5885.5 angstrom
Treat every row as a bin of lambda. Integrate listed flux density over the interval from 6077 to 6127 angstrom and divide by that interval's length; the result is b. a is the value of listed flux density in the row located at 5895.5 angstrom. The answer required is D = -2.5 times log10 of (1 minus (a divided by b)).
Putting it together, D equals 3.1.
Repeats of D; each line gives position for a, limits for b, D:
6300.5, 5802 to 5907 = 1.7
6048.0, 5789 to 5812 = 2.8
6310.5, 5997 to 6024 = 2.2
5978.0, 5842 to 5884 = 2.1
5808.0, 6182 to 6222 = 2.4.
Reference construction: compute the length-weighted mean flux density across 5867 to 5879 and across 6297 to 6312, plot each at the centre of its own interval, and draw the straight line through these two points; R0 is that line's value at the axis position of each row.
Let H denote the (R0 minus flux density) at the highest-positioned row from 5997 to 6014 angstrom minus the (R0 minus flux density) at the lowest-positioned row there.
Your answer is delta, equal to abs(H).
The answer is 1.61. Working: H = 1.6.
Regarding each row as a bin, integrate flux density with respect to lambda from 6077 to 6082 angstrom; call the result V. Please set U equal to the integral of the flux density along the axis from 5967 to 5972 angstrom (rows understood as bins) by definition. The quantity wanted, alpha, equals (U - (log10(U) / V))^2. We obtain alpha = 4007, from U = 63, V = 57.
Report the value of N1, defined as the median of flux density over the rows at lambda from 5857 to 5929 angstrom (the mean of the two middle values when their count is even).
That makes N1 13.01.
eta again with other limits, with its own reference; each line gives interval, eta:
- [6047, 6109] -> 6108.0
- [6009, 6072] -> 6058.0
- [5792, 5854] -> 5810.5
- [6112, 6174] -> 6115.5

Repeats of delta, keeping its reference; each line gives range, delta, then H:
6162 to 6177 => 1.01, 1.0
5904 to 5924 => 0.99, -1.0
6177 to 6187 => 2.10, 2.1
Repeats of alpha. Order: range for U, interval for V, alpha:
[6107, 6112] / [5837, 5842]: 4472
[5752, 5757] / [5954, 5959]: 4973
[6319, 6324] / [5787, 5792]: 3679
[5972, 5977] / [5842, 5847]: 4762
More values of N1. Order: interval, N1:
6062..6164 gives 11.96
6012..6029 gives 11.15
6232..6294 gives 11.74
